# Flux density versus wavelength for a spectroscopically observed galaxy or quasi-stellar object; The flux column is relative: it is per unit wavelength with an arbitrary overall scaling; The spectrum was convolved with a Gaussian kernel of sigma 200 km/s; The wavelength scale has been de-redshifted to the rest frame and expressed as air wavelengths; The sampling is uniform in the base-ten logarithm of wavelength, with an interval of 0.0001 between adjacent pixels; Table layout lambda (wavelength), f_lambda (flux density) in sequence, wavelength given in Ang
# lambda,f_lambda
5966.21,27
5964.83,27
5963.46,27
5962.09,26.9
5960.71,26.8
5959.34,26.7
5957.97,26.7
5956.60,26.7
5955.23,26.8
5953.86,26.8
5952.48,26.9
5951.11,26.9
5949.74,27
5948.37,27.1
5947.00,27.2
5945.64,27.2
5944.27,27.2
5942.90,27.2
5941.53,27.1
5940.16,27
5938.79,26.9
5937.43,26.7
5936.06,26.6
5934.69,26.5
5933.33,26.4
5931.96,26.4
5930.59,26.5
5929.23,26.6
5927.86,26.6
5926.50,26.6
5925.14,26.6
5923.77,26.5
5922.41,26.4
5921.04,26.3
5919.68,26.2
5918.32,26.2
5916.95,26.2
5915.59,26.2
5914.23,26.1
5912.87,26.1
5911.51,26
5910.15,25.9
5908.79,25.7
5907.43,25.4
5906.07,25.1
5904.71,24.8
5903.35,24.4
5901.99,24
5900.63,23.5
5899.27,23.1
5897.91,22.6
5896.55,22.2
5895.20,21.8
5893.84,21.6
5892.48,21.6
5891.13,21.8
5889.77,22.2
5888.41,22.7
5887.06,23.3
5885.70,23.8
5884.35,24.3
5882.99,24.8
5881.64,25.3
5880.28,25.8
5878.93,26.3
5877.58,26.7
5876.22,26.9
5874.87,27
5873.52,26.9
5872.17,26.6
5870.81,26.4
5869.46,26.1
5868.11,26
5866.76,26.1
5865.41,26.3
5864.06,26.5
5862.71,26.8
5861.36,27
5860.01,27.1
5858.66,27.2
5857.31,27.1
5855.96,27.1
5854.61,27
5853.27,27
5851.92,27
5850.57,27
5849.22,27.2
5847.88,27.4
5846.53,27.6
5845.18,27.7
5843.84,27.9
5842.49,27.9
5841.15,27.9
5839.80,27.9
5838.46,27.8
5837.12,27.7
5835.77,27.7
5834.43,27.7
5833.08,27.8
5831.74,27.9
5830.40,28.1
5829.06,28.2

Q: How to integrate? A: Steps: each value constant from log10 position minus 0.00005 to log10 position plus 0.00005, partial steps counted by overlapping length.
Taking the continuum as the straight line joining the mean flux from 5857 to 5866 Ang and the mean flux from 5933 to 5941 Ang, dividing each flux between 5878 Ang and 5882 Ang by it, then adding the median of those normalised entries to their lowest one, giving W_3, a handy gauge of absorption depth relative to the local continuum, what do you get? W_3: 1.91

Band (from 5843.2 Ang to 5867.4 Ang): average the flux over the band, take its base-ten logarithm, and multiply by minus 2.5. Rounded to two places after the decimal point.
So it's -3.58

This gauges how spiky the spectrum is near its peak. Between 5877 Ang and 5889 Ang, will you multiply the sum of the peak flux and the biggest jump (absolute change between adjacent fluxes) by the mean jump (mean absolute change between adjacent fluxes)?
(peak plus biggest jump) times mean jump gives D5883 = 14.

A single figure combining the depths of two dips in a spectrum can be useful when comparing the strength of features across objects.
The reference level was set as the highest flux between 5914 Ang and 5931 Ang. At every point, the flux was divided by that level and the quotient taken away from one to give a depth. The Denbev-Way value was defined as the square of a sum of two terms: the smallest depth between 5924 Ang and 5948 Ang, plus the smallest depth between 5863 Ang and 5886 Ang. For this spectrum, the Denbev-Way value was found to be 0.0014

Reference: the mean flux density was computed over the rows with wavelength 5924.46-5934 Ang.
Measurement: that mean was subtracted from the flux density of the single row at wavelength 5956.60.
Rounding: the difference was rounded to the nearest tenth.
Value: 0.2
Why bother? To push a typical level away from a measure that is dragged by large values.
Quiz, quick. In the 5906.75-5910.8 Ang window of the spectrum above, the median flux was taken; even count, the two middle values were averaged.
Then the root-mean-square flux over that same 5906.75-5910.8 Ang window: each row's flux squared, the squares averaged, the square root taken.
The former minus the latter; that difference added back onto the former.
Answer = 25.7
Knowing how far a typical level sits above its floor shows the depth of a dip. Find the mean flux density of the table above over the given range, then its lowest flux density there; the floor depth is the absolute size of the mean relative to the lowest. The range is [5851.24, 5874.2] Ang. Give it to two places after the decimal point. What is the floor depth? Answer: 0.72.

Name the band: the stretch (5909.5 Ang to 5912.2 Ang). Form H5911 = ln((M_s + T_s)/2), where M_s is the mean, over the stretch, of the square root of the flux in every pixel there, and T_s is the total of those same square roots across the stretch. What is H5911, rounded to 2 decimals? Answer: 2.03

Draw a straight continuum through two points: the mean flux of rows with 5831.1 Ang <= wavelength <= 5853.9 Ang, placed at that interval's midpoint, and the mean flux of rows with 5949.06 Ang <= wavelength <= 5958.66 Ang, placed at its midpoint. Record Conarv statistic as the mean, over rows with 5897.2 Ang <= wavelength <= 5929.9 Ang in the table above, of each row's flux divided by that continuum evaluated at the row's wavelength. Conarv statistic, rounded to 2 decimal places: 0.94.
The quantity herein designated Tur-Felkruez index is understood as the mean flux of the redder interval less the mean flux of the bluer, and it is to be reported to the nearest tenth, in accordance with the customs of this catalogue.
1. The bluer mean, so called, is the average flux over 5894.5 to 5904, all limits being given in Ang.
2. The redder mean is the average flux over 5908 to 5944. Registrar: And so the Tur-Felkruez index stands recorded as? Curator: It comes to 3.4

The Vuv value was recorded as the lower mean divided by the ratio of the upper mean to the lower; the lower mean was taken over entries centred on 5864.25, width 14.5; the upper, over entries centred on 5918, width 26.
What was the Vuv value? 27.0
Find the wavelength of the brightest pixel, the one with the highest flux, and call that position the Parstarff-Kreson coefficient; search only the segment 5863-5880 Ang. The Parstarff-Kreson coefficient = 5874.87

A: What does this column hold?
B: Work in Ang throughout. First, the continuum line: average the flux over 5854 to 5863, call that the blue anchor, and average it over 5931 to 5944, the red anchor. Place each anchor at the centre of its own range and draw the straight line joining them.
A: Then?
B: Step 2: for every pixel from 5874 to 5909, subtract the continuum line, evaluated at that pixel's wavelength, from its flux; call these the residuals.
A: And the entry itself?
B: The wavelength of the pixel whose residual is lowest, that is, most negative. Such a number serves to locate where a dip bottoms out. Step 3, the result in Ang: 5892.48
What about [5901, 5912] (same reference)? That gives 5901.99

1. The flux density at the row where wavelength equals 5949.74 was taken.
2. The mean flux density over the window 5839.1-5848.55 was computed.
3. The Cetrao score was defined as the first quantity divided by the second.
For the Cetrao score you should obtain 0.97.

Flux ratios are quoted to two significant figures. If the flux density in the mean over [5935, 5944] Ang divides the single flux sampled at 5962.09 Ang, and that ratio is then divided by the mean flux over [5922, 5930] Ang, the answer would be 0.038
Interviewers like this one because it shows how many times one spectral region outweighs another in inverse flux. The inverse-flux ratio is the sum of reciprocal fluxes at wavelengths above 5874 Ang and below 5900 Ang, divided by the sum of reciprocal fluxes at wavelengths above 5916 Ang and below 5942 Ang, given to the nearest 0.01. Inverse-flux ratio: 1.12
